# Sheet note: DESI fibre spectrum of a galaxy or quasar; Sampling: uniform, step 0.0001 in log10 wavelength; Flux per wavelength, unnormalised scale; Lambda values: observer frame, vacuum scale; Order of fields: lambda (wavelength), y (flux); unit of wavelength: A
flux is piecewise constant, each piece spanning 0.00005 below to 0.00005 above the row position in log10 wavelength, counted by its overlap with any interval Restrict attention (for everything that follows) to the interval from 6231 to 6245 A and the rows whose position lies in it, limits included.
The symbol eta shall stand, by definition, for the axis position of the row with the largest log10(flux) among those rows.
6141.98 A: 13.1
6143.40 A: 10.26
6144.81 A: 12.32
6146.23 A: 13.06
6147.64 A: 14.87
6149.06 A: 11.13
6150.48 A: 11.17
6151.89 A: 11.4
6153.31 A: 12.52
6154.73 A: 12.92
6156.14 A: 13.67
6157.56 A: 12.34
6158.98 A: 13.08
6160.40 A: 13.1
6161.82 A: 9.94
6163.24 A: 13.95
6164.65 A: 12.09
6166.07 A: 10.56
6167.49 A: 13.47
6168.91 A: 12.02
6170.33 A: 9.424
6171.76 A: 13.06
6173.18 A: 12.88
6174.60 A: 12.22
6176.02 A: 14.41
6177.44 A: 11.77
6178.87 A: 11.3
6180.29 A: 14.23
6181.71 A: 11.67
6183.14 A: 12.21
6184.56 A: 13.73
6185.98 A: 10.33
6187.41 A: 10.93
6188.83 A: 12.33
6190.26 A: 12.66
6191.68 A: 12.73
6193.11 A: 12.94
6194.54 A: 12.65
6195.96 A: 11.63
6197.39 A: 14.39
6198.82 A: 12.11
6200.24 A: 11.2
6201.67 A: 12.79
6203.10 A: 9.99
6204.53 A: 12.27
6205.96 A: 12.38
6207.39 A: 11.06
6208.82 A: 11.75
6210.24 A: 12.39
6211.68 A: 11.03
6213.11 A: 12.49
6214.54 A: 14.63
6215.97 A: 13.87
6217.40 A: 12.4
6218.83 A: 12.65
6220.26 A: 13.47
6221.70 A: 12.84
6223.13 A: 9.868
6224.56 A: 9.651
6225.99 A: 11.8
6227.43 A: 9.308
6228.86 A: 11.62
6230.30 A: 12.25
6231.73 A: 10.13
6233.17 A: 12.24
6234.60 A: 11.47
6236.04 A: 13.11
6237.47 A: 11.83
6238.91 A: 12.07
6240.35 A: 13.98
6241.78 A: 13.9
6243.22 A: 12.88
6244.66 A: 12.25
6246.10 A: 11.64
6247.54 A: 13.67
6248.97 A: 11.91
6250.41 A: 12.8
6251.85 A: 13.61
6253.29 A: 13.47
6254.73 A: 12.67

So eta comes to 6240.35 A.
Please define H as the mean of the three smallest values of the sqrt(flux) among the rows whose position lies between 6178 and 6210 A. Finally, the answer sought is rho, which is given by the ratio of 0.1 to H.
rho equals 0.0310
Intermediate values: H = 3.23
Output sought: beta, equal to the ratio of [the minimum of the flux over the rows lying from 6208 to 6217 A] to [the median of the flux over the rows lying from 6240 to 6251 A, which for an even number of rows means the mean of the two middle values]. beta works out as 0.86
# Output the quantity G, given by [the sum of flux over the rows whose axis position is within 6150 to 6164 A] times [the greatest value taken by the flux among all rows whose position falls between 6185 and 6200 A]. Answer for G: 1786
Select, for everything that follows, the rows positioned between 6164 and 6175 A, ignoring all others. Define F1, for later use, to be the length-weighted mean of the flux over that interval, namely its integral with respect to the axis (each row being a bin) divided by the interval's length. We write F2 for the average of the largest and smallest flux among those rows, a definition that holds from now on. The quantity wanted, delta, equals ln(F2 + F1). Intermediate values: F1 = 12.0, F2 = 11.4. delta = 3.15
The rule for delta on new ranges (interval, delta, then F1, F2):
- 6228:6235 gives 3.12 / 11.5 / 11.2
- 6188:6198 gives 3.25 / 12.7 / 13.0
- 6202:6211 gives 3.13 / 11.7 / 11.2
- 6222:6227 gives 3.06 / 10.6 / 10.7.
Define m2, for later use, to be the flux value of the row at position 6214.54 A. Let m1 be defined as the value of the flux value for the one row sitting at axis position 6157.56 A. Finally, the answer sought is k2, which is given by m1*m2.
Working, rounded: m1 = 12.34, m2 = 14.63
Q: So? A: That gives 181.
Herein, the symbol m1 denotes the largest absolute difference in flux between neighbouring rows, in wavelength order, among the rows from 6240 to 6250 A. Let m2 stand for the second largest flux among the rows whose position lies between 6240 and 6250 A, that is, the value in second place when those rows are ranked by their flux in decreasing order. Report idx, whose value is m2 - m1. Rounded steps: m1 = 2.03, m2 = 13.9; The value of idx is 11.9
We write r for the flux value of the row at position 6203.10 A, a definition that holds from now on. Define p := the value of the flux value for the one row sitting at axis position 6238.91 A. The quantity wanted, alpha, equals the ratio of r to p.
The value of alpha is 0.83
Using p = 12.07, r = 9.99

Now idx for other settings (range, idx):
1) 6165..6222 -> 10.8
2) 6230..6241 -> 11.0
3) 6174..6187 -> 10.8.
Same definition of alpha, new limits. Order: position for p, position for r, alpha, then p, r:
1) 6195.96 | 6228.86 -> 1.00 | 11.63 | 11.62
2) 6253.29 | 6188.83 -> 0.92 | 13.47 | 12.33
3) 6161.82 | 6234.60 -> 1.15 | 9.94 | 11.47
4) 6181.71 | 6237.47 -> 1.01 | 11.67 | 11.83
